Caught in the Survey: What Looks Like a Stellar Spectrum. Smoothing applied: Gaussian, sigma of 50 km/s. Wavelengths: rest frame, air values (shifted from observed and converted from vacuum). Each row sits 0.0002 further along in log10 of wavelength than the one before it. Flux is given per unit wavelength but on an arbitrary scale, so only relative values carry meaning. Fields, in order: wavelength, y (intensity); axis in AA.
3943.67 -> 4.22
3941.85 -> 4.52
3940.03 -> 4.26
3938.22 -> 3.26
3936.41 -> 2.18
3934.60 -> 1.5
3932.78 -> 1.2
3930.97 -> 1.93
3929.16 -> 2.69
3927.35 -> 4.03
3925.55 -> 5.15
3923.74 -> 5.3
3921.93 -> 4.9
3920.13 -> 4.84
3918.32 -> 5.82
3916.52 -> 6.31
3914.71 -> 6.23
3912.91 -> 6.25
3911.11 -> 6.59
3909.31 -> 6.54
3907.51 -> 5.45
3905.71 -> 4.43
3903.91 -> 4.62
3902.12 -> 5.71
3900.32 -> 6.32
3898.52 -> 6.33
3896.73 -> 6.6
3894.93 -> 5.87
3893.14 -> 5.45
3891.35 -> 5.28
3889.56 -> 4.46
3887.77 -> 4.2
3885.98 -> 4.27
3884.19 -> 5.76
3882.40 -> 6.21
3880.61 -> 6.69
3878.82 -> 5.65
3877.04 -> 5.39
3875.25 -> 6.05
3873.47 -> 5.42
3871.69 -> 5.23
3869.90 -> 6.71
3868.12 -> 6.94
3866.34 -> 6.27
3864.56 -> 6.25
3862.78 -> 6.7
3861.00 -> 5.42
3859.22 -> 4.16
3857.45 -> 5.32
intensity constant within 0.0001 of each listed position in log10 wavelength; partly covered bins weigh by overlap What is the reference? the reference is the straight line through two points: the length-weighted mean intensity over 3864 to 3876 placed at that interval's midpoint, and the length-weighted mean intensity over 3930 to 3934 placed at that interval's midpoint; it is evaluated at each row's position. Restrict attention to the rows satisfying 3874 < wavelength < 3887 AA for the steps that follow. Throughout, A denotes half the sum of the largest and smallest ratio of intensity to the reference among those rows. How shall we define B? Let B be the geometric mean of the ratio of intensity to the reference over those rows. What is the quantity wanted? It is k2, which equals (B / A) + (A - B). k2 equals 1.00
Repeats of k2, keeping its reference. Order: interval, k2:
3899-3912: 1.04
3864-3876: 1.00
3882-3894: 1.00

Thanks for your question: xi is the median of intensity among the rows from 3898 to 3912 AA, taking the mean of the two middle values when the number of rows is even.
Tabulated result 6.0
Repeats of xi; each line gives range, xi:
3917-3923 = 4.9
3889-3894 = 5.3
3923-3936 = 2.7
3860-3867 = 6.3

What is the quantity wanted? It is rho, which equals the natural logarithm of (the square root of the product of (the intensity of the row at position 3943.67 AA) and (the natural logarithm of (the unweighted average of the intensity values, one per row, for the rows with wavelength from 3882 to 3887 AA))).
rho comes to 1.0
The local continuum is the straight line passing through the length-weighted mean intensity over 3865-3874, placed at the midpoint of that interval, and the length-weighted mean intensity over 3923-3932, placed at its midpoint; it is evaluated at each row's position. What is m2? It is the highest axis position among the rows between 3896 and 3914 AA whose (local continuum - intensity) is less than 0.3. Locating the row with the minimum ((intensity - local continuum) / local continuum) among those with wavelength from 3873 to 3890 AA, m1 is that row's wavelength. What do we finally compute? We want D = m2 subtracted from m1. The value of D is -25.1 AA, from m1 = 3887.77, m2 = 3912.91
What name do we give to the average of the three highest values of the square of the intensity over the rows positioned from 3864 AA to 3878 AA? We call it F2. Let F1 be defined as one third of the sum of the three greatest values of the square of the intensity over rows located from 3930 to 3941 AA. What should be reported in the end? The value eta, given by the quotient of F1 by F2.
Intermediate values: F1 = 11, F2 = 44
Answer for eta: 0.25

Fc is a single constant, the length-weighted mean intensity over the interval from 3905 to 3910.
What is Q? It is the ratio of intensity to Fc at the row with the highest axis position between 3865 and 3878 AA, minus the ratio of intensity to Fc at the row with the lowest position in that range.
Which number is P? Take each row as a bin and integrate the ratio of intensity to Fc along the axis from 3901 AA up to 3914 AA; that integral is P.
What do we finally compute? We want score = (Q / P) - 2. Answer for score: -2.012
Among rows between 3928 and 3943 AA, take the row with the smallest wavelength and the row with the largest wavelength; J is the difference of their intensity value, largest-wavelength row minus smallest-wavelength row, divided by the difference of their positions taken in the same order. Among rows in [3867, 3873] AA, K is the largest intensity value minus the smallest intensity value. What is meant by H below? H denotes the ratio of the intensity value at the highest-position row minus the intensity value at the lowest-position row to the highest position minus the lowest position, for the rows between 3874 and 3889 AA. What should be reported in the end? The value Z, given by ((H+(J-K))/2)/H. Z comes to 6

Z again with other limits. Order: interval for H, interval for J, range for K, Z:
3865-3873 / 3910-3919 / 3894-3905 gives 6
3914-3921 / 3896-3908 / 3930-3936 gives 2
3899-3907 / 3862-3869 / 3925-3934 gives 6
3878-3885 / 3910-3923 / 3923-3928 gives -34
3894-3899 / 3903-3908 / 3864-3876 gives -5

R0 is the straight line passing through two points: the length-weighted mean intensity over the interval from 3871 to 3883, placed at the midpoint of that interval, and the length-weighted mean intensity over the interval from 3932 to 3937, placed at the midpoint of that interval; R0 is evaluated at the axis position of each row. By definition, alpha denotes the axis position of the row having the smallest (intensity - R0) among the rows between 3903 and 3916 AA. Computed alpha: 3905.71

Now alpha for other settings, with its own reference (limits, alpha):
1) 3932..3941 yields 3932.78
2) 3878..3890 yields 3885.98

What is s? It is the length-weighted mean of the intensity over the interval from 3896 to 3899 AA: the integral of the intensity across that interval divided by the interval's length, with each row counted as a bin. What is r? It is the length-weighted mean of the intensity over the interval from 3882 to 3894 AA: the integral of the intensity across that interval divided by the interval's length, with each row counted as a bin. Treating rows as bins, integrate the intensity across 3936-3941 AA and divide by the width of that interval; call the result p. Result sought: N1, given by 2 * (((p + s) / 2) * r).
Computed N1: 50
